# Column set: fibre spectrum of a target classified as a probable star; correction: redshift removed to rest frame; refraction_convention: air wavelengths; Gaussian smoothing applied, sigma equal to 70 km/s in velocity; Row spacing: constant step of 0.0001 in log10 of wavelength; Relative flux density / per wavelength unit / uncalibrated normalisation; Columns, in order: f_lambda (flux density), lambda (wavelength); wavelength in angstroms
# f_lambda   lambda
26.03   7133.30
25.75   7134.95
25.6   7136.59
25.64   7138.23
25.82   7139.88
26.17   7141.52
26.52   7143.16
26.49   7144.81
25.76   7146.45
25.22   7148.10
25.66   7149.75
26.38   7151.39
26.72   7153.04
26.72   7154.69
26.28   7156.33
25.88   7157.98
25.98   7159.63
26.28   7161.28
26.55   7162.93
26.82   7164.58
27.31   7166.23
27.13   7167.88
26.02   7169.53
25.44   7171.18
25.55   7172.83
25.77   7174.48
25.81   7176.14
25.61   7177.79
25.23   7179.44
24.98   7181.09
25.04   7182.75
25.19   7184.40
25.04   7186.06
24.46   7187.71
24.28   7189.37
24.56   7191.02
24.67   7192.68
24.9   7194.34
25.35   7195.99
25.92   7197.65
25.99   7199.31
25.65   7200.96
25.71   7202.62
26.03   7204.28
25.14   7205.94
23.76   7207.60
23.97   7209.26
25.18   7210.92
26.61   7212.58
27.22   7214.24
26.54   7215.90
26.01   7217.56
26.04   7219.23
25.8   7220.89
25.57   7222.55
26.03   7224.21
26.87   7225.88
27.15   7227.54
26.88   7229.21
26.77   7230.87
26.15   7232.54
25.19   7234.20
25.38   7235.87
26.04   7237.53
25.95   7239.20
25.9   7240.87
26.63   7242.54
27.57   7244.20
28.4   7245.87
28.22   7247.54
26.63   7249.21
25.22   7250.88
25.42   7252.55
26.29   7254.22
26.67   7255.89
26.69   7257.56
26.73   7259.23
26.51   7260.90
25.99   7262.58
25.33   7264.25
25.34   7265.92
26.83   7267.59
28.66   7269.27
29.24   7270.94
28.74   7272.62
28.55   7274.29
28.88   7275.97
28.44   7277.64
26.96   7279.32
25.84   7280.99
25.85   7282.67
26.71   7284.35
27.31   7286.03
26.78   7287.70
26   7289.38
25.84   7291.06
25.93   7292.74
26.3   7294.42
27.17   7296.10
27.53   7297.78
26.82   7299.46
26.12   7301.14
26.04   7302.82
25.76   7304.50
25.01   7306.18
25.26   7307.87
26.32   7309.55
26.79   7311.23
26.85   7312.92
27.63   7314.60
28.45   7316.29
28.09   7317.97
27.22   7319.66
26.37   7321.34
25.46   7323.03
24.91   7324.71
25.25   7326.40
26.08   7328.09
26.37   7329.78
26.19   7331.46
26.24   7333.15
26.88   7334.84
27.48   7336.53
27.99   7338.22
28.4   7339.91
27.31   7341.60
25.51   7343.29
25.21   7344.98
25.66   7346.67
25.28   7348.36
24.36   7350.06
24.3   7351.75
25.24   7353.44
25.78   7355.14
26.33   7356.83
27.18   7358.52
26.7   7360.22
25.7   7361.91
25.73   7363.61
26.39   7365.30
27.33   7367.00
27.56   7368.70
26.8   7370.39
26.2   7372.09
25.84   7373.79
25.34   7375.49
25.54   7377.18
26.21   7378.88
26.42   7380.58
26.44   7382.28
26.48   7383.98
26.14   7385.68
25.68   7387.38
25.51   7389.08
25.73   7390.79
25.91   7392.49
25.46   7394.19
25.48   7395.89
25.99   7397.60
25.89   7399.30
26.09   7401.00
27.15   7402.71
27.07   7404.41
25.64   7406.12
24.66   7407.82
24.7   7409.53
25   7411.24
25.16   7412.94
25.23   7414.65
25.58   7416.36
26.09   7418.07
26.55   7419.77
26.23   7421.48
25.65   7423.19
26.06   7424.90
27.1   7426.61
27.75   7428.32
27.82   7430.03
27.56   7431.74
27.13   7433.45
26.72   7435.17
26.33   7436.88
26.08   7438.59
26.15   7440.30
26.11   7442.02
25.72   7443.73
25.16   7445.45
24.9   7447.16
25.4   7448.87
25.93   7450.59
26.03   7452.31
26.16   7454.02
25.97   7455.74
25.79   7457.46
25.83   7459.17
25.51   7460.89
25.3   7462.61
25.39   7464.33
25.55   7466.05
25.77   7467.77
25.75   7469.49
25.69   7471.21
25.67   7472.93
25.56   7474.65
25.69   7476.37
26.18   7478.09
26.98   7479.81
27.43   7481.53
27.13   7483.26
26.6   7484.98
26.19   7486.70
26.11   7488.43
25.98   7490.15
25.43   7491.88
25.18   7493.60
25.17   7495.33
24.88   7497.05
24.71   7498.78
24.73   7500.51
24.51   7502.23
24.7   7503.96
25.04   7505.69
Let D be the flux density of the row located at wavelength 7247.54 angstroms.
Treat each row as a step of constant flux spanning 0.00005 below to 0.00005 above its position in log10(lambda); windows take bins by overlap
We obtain 28.22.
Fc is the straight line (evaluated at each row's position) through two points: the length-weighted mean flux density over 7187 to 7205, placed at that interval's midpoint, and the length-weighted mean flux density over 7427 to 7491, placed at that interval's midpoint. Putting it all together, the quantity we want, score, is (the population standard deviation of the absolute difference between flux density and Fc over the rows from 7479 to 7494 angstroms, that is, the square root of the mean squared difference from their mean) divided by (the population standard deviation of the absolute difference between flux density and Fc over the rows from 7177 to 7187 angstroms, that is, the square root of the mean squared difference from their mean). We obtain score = 2.9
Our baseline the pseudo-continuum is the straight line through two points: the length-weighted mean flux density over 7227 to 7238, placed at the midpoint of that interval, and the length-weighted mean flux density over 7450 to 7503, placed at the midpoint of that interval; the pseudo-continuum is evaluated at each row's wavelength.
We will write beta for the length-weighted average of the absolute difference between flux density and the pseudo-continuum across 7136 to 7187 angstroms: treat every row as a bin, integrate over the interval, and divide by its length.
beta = 0.6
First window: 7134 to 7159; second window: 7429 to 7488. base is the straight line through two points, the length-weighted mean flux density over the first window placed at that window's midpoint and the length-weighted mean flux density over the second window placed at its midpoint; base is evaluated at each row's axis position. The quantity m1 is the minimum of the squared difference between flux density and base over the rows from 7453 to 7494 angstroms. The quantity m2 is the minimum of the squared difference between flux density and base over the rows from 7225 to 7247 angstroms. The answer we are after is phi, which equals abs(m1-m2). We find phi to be 0.0002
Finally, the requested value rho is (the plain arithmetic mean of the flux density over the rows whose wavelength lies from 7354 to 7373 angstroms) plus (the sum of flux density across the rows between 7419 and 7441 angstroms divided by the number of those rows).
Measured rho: 53.2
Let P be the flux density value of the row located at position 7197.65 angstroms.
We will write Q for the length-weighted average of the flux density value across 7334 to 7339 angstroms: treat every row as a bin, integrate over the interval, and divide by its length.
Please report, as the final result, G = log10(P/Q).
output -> -0.025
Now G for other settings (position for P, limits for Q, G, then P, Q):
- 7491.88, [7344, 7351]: 0.005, 25.43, 25.1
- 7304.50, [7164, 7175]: -0.009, 25.76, 26.3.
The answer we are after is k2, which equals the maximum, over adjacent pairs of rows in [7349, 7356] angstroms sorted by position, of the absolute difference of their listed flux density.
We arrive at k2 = 0.9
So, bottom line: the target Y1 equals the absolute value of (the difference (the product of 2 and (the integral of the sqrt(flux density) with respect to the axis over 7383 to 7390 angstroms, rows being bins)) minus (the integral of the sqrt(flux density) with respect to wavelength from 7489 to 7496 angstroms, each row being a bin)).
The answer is 36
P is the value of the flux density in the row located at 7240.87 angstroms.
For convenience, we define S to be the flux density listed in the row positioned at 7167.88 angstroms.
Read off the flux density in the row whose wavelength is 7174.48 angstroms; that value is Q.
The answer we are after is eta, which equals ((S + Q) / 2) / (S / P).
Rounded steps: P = 25.9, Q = 25.77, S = 27.13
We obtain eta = 25.3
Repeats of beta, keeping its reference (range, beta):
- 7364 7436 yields 0.7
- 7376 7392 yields 0.4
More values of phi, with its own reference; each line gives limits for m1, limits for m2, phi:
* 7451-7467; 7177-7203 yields 0.0006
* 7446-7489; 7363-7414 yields 0.0000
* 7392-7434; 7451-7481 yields 0.0041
